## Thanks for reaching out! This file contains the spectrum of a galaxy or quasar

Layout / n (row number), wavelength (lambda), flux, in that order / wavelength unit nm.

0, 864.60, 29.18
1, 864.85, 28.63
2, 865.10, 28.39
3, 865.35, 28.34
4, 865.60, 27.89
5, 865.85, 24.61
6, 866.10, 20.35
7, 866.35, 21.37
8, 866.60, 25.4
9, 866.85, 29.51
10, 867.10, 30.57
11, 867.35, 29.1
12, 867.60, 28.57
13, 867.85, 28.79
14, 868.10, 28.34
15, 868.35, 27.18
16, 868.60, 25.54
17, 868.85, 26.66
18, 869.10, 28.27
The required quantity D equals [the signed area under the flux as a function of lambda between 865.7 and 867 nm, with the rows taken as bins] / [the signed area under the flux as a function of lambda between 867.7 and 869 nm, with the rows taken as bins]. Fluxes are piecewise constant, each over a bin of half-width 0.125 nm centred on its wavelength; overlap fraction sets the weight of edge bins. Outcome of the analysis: 0.89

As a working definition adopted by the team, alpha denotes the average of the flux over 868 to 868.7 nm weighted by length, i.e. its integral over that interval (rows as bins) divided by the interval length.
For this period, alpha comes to 27.0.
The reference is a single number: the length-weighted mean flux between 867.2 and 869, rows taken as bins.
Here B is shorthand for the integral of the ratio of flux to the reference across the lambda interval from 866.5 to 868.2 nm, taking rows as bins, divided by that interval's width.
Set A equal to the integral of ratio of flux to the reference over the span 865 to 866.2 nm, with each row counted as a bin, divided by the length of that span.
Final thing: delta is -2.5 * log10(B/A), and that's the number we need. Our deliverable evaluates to -0.11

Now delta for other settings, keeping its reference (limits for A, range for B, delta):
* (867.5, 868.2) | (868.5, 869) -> 0.09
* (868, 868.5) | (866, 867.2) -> 0.09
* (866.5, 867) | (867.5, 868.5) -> -0.02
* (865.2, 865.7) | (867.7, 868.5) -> 0.00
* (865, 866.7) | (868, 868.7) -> -0.08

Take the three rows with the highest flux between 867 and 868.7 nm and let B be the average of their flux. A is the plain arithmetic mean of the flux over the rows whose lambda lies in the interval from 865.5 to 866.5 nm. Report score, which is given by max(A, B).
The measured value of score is 29.5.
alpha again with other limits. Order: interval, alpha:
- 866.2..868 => 27.5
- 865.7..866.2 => 22.9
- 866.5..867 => 27.7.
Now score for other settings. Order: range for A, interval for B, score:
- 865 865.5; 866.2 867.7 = 29.7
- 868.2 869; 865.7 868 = 29.7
